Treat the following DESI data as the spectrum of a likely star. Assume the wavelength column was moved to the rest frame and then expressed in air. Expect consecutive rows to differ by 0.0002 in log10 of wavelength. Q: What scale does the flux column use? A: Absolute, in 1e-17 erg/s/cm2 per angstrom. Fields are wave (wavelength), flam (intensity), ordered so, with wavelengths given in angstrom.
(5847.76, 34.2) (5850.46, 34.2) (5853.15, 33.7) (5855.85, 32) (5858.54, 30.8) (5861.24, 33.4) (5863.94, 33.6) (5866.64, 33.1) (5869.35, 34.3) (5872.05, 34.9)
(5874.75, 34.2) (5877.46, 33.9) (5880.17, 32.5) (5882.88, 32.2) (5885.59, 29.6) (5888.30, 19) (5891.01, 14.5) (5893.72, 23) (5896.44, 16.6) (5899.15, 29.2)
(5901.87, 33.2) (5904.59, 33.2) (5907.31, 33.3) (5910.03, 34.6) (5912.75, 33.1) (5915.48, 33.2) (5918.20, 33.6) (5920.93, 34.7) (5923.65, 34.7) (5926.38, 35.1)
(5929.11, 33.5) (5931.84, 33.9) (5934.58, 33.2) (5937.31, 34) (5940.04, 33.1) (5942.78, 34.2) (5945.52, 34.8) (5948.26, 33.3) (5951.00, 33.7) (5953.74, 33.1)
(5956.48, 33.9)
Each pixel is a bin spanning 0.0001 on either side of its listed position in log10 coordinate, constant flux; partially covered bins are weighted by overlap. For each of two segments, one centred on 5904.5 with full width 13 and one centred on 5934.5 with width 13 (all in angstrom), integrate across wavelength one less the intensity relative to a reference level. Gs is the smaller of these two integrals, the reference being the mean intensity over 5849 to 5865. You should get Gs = -0.24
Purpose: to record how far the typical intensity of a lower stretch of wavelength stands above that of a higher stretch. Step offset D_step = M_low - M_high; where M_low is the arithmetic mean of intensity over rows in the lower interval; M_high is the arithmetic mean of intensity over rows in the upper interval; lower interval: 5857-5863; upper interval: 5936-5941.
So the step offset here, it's -1.4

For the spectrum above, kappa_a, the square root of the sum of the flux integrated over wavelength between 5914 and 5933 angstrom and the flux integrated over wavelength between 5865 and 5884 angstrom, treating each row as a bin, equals 35.9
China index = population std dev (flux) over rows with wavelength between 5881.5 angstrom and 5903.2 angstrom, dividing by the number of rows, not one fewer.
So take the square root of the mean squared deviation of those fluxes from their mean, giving 6.9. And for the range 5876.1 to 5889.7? 5.4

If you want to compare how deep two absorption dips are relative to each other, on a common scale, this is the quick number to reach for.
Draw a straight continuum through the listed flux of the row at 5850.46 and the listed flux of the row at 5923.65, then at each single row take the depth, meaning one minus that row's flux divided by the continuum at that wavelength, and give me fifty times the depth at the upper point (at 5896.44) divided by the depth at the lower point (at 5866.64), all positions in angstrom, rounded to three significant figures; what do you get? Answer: 736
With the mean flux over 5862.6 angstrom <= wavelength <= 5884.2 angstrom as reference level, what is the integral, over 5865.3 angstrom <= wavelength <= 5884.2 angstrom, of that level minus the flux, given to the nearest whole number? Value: 0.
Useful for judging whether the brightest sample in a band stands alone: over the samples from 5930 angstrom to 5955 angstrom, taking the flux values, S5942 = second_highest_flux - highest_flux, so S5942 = -0.60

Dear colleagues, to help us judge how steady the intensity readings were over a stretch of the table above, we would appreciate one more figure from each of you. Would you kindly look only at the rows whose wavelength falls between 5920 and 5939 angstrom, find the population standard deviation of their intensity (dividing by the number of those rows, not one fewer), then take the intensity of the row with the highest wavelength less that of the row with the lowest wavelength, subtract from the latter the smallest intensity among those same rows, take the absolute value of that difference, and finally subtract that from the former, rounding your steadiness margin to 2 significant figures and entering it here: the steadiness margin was -33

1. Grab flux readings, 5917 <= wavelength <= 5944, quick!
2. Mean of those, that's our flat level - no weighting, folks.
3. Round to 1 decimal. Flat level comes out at 34.0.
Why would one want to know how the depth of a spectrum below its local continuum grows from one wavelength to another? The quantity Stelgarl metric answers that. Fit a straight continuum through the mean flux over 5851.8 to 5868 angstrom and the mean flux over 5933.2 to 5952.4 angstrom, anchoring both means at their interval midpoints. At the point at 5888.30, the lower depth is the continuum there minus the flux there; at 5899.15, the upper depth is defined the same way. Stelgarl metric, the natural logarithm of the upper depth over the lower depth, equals -1.25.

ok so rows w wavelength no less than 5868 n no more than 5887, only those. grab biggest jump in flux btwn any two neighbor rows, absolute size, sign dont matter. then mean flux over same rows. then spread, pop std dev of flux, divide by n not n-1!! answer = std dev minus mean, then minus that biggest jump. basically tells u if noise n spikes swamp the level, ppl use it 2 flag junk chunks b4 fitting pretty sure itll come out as -34.0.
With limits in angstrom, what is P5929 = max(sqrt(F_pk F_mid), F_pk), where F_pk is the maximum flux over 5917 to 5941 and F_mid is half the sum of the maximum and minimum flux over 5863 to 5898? 35.1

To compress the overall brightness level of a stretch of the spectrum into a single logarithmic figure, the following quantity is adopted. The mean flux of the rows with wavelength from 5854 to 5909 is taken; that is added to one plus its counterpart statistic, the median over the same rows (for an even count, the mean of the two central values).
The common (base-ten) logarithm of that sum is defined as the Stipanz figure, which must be 1.80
